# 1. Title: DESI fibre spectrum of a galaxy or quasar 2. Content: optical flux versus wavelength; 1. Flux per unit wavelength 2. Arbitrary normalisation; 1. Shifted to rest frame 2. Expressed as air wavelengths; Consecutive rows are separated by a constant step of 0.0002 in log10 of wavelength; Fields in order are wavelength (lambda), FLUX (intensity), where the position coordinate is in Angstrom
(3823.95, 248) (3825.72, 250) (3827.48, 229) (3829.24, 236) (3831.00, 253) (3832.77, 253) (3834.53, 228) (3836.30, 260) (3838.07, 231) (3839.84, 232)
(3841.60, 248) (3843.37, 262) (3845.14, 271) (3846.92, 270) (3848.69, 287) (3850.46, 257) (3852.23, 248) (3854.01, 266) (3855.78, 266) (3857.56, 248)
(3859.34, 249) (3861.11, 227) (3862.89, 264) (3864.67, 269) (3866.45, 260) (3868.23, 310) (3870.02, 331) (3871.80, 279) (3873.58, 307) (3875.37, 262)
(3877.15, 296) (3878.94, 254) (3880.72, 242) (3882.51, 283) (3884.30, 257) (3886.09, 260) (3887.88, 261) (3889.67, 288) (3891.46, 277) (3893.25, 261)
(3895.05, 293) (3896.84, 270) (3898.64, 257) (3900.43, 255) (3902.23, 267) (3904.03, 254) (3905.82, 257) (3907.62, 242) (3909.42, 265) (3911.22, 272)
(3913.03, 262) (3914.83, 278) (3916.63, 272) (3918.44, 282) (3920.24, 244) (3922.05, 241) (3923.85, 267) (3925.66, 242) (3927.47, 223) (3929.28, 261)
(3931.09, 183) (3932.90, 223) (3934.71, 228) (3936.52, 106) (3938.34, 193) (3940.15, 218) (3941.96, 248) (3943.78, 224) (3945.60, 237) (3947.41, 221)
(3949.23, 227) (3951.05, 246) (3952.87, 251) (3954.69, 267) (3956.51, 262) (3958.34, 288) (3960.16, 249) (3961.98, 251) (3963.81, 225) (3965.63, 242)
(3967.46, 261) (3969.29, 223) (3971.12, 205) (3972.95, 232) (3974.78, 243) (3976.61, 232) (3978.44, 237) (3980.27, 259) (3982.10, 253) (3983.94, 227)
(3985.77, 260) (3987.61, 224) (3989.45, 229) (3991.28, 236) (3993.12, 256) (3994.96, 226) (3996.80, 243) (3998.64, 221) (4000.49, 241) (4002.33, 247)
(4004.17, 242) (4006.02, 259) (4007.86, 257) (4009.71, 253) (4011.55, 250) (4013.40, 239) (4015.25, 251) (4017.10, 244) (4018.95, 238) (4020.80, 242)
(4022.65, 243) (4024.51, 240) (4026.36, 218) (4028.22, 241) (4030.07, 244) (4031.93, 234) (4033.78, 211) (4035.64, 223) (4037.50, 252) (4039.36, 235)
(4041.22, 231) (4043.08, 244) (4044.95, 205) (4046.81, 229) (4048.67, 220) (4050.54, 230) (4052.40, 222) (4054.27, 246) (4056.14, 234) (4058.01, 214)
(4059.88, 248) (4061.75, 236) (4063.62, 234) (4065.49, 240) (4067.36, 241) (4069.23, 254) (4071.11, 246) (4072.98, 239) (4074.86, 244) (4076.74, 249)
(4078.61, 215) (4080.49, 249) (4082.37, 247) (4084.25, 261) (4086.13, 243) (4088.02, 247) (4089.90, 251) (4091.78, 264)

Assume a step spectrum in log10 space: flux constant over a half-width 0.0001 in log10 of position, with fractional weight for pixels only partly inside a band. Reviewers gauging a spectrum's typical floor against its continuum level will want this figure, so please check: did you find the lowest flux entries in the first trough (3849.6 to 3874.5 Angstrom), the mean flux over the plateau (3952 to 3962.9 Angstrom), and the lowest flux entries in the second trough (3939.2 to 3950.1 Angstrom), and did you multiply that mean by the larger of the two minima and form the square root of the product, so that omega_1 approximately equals 244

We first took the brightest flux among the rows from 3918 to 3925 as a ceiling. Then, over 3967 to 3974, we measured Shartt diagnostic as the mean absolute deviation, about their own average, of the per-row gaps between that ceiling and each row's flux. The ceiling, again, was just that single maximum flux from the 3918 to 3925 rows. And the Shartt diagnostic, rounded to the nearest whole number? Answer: 16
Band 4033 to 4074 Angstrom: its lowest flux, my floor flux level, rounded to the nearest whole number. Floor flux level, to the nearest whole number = 205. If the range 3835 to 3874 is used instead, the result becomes 227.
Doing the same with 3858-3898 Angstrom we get 227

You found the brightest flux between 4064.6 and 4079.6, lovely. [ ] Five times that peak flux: 1270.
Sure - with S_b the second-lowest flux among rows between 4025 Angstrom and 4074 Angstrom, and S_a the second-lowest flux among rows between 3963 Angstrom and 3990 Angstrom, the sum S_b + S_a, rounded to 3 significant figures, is 434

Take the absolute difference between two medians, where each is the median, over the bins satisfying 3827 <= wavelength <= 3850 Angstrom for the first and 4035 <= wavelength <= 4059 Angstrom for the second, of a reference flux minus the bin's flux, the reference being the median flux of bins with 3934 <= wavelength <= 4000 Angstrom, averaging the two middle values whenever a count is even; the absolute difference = 23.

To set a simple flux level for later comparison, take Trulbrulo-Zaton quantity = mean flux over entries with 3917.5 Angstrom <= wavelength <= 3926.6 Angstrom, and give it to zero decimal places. 255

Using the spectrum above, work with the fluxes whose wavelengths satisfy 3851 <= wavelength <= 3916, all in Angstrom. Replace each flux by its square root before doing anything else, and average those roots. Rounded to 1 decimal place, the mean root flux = 16.3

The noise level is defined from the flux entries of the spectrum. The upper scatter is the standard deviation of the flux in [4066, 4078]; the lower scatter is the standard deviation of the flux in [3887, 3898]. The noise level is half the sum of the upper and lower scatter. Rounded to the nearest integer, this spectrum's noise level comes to 9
